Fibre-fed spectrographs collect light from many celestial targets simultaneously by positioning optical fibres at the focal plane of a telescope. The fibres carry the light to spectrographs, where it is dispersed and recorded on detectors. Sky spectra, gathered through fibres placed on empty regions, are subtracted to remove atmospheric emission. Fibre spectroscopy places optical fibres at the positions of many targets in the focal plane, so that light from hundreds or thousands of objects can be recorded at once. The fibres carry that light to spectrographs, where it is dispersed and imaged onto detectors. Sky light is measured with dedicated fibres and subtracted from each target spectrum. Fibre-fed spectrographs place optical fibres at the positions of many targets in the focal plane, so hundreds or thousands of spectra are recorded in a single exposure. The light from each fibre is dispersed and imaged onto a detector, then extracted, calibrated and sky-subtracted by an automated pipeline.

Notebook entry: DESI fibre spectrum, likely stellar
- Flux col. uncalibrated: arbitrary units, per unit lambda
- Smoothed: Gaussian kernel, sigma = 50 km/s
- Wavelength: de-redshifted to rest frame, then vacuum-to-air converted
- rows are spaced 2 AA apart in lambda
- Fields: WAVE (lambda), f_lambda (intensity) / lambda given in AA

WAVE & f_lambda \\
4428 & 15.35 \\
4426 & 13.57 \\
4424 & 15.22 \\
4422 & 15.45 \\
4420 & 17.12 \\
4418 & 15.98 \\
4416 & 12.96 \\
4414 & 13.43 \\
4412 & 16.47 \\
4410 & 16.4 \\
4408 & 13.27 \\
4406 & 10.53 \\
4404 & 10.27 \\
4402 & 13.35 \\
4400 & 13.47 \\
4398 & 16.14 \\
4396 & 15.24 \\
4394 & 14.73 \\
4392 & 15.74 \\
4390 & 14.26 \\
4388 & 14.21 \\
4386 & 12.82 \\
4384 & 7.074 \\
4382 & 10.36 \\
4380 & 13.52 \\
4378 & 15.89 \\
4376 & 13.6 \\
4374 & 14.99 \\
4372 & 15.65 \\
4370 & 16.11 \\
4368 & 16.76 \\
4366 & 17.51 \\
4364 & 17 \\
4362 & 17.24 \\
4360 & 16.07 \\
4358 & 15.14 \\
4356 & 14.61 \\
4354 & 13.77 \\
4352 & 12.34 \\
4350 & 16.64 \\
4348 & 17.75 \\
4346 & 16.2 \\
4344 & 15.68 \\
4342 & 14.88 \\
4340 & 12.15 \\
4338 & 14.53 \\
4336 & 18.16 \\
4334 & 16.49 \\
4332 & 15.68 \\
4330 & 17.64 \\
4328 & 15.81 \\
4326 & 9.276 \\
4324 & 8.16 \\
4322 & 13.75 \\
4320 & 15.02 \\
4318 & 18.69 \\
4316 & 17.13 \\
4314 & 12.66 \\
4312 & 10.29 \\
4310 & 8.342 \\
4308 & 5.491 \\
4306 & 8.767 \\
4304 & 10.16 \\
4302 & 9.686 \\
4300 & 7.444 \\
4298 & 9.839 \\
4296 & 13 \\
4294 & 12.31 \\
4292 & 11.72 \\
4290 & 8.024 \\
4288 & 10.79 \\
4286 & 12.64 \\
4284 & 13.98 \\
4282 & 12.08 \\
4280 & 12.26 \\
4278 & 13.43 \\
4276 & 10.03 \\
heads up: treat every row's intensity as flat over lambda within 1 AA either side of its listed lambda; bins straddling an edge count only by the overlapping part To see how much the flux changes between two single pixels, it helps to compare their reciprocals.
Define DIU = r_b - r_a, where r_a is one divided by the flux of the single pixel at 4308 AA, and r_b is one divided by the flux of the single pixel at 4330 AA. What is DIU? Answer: -0.13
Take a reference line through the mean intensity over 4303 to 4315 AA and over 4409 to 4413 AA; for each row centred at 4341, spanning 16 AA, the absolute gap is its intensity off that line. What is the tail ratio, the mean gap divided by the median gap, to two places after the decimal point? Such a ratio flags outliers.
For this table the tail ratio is 1.02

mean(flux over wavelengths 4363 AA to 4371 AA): 16.8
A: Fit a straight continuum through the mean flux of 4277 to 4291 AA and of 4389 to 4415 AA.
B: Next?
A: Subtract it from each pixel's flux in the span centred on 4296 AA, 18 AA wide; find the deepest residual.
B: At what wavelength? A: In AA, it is 4300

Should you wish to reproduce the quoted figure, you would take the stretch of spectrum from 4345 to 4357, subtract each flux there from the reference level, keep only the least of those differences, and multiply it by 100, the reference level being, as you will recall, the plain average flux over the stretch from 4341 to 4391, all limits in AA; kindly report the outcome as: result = -295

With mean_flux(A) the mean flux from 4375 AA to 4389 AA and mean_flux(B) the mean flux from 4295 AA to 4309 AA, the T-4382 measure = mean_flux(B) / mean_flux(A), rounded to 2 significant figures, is 0.74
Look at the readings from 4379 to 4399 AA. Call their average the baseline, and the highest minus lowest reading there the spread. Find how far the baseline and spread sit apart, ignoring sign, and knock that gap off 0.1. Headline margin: -4.2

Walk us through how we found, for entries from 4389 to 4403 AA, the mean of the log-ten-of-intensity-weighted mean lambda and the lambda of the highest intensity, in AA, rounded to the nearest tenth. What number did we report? 4397.0 AA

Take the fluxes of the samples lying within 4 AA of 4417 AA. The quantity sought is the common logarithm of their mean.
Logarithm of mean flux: 1.17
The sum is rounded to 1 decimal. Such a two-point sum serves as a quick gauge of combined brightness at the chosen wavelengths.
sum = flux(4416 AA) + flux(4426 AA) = 26.5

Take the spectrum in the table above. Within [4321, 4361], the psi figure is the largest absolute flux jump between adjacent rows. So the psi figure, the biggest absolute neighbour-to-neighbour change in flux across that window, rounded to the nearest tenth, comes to 6.5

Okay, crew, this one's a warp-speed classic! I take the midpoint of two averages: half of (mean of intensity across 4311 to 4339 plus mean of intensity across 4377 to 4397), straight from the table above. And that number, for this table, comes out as 14.0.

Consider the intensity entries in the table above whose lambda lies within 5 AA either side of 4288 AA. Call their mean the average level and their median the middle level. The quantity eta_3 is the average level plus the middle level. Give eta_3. 23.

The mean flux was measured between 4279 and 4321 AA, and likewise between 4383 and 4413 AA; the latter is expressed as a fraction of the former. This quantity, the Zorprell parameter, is 1.19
